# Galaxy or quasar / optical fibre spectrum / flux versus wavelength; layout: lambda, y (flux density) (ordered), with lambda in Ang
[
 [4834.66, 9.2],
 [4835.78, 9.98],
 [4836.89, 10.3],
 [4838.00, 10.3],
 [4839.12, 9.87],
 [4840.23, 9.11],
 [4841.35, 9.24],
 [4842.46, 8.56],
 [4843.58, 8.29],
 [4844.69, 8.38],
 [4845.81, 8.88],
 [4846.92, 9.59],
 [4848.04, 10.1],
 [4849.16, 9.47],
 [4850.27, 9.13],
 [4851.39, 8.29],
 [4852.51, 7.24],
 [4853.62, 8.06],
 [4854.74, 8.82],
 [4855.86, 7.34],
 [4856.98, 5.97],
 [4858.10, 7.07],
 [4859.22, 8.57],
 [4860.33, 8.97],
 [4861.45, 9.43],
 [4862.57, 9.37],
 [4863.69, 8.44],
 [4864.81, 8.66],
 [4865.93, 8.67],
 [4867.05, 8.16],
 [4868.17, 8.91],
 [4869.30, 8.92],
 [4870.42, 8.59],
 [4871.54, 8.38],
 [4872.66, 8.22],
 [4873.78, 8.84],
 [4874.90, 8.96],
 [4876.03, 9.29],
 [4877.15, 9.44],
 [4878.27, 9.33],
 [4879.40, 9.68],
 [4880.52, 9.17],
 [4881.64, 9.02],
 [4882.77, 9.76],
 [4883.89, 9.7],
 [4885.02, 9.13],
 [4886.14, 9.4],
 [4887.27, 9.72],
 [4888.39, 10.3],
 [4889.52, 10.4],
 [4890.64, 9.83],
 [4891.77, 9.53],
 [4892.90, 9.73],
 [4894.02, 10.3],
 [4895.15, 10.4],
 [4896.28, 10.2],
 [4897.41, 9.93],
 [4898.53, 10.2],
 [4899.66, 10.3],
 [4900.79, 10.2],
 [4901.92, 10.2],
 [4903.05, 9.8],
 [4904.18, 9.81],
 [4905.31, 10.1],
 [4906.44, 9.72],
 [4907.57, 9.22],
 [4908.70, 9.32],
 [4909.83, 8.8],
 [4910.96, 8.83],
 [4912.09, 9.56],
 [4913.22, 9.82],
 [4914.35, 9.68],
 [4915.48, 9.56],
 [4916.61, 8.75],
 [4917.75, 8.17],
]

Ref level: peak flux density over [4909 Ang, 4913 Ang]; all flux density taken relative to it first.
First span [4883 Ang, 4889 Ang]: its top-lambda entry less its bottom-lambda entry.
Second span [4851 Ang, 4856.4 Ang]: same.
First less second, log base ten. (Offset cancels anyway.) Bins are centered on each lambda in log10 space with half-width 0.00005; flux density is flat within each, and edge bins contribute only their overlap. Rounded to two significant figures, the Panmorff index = 0.19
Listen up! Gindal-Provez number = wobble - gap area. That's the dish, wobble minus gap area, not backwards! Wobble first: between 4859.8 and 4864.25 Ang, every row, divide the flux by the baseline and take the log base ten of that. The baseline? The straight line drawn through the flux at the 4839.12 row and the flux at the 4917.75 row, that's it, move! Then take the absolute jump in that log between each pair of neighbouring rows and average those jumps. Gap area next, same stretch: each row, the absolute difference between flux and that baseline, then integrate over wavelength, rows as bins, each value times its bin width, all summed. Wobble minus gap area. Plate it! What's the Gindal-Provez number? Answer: -1.5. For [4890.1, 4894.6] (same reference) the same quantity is -5.1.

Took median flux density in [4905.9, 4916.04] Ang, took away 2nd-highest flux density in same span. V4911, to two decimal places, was -0.16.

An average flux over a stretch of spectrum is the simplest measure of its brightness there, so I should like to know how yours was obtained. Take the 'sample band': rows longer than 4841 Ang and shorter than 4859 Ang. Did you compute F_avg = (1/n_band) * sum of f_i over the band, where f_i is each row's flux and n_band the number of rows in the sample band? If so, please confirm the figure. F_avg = 8.4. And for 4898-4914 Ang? 9.7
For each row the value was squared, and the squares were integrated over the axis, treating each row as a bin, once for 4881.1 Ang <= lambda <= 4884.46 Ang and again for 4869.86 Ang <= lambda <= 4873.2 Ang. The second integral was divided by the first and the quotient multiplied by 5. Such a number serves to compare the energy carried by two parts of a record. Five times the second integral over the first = 3.90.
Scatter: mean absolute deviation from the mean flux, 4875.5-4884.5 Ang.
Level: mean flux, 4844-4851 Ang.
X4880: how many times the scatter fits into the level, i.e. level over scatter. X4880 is 42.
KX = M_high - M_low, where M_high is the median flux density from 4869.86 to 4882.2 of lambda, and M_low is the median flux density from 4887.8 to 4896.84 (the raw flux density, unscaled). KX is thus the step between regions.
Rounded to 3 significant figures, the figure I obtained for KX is -1.23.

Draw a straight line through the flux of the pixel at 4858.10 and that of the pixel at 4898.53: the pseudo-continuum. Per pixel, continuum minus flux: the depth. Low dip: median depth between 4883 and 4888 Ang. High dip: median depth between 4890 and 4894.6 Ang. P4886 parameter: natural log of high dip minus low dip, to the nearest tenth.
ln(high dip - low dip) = -1.8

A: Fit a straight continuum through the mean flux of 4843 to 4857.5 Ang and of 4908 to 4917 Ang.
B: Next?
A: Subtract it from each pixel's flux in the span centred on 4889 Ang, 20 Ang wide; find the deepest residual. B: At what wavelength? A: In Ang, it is 4881.64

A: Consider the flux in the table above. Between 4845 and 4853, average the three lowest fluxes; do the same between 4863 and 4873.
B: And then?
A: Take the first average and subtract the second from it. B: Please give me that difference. -0.1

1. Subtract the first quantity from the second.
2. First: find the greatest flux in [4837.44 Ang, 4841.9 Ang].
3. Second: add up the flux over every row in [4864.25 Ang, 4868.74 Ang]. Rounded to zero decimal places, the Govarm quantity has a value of 24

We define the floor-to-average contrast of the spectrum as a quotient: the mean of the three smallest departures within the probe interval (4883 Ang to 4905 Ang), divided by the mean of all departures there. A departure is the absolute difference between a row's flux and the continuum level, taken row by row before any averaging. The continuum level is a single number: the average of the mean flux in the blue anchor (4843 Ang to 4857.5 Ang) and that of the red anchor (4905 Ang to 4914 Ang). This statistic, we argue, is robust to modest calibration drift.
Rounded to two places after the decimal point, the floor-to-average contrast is 0.42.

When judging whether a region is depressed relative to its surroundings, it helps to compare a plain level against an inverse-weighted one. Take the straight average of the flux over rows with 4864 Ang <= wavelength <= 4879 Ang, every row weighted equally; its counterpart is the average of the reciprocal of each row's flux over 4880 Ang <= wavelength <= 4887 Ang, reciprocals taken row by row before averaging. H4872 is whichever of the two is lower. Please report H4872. 0.107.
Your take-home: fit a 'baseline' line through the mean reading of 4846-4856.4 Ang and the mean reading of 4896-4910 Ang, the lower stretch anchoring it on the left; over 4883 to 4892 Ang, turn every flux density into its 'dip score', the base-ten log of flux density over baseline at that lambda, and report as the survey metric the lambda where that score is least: 4885.02 Ang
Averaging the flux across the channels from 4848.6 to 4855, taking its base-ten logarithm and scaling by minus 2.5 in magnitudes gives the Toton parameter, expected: -2.32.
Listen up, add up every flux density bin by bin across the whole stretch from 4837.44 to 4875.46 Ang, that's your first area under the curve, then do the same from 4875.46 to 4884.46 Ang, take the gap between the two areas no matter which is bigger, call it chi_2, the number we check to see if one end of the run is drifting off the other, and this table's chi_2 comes 245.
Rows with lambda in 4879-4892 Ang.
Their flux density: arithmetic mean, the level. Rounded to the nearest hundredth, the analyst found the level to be 9.64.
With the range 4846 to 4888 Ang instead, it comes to 8.81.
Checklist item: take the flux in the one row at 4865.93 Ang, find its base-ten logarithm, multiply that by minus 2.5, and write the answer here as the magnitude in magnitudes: -2.35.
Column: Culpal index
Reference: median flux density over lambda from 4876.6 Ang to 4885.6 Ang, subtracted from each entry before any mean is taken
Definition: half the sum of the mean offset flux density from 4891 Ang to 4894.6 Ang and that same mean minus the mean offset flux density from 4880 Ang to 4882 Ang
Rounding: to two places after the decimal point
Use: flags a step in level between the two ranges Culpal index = 0.61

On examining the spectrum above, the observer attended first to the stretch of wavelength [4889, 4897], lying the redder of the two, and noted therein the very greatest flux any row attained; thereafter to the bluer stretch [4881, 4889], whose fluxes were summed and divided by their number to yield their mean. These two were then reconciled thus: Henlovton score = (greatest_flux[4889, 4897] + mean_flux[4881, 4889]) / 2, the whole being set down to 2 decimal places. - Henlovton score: 9.99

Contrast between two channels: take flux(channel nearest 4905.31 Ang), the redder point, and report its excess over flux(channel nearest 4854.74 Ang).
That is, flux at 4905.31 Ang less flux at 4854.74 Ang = 1.3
